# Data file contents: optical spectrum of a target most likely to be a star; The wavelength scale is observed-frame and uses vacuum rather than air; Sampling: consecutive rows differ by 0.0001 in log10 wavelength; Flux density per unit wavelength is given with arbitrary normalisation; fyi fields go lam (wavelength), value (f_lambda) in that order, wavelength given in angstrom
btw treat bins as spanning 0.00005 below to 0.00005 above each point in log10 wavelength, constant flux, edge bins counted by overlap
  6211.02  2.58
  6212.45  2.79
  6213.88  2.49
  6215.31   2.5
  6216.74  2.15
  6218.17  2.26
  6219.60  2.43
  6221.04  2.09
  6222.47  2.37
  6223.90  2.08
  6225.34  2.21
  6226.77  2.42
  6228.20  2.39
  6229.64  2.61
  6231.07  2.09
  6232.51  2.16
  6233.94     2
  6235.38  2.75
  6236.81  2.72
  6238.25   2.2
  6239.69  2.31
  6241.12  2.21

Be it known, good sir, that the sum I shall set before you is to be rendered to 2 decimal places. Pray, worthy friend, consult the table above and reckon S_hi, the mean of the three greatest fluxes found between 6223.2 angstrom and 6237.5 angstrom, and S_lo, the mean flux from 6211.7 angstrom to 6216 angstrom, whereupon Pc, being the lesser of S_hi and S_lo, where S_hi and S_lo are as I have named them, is 2.59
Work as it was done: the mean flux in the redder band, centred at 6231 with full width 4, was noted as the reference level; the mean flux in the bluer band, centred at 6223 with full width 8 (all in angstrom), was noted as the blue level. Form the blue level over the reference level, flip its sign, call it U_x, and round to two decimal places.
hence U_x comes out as -0.99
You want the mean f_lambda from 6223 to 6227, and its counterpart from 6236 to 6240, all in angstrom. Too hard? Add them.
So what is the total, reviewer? 4.65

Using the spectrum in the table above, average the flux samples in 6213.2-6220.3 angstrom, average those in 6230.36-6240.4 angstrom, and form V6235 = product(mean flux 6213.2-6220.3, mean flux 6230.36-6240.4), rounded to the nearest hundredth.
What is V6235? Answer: 5.49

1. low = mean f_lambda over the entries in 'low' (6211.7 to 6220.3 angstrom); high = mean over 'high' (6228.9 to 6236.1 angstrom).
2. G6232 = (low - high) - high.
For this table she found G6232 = -2.21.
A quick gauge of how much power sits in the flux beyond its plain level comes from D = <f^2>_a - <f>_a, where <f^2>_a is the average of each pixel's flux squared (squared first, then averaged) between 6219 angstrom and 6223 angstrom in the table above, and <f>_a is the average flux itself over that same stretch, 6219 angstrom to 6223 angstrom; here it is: 3.0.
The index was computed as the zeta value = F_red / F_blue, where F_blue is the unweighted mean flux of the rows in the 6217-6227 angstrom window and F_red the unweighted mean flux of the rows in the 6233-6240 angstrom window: 1.06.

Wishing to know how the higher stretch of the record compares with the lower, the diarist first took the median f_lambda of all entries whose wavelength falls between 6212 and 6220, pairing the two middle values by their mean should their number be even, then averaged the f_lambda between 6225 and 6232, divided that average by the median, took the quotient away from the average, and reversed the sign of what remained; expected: -1.39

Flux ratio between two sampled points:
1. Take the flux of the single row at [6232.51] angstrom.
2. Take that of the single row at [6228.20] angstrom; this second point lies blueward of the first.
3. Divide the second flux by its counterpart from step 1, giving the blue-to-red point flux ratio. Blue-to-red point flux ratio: 1.11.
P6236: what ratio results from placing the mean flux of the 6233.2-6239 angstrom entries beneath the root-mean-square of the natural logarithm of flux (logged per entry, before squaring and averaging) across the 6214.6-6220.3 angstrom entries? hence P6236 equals 0.351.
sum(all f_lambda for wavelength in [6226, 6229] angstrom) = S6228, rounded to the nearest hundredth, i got 4.81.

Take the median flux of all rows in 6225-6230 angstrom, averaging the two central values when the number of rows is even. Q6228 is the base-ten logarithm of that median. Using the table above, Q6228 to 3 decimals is 0.381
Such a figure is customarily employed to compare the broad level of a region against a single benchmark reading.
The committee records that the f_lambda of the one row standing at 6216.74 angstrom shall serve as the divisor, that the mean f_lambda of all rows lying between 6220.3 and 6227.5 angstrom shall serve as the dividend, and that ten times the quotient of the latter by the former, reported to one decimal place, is 10.4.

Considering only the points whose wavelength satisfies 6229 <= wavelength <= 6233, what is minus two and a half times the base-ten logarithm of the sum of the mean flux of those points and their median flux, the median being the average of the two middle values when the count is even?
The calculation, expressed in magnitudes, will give -1.620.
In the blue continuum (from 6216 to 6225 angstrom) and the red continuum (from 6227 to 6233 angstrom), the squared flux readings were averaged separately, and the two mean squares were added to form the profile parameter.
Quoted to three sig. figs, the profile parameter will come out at 10.4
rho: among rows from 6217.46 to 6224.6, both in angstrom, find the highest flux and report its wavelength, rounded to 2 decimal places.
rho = 6219.60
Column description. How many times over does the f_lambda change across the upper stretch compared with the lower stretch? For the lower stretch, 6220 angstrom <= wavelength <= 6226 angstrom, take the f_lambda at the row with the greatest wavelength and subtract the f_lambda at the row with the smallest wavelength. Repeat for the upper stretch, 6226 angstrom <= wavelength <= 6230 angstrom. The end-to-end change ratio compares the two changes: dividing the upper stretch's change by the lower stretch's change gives 1.6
